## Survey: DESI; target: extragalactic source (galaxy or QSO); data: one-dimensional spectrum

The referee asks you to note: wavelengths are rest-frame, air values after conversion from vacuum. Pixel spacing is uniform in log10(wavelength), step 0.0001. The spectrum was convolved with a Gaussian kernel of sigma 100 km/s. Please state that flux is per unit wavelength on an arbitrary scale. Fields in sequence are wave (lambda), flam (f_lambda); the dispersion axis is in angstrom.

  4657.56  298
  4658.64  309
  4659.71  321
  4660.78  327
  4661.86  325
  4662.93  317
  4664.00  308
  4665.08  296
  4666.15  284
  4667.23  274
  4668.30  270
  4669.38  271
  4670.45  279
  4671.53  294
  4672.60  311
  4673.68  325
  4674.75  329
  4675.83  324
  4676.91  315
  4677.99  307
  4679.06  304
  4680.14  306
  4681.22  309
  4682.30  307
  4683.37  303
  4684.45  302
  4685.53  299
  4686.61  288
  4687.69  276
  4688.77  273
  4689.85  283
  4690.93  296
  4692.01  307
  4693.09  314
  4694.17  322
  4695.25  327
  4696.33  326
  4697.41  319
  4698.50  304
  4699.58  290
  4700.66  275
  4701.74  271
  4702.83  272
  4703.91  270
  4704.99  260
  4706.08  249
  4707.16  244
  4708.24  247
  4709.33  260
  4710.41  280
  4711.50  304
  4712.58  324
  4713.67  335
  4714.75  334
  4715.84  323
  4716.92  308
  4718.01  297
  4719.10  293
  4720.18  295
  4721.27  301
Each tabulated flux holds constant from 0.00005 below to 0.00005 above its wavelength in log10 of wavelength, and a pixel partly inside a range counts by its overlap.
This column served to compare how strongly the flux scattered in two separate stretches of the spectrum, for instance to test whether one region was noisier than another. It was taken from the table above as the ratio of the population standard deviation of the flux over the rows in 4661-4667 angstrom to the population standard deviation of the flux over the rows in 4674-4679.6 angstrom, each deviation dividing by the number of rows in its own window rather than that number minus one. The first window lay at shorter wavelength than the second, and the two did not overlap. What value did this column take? 1.5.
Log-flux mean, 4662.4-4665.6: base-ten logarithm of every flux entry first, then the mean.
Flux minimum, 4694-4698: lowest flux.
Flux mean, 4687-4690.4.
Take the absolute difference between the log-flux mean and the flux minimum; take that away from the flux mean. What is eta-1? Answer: -39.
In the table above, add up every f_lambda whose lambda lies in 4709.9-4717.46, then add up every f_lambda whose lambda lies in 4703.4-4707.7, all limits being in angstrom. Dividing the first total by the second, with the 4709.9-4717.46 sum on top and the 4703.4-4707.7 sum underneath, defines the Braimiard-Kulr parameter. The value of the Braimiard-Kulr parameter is 2.2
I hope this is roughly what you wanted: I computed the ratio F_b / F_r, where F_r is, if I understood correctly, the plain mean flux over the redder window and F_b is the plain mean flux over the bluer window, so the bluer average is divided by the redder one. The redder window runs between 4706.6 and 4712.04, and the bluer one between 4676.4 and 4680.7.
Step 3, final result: 1.15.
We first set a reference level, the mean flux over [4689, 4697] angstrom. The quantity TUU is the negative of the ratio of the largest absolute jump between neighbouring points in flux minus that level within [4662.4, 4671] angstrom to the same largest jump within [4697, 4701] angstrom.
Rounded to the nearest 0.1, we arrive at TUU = -0.8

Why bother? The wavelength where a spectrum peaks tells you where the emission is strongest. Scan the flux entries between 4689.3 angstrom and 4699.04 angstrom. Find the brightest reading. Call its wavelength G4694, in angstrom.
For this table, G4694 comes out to 4695.25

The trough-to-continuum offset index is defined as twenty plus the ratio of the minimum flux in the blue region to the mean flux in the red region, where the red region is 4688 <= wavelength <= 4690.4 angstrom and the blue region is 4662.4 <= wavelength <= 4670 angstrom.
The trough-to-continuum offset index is 21.0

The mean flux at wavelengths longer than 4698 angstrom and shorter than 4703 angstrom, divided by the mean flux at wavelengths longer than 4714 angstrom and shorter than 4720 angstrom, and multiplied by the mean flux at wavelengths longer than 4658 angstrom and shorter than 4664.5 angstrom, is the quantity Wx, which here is 289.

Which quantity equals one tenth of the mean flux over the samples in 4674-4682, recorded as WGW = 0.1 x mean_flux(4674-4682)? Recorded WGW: 31.3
